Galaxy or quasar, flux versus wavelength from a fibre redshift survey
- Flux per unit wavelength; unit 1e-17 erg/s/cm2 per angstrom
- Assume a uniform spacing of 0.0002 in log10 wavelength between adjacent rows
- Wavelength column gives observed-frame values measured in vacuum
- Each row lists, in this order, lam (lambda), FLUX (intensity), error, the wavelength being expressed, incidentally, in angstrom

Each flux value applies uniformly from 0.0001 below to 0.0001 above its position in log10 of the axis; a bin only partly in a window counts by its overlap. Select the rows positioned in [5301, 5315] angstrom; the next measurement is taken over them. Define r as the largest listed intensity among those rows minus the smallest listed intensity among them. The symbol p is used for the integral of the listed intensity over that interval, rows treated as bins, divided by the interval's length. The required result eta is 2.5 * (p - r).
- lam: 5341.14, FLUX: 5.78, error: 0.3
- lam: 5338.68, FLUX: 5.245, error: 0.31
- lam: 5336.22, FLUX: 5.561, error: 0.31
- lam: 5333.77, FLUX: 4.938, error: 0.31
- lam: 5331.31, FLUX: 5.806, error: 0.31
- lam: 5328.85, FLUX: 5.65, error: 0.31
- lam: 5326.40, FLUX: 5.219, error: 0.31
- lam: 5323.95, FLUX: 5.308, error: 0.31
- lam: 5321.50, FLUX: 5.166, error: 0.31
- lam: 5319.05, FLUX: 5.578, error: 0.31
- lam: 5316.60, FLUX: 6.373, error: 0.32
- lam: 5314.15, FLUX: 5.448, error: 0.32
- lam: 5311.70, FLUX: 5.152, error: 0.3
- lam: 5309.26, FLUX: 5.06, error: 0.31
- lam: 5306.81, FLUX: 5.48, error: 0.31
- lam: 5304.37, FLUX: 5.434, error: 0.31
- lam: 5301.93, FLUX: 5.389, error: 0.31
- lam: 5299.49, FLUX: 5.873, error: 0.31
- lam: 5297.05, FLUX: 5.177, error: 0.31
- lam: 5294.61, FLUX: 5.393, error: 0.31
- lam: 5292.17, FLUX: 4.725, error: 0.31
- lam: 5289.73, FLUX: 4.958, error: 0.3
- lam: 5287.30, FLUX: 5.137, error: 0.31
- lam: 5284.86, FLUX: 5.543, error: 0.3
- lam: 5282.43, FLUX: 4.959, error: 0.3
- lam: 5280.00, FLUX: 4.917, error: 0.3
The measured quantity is 12.3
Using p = 5.32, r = 0.4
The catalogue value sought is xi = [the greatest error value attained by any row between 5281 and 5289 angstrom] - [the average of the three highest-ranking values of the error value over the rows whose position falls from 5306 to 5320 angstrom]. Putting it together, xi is -0.007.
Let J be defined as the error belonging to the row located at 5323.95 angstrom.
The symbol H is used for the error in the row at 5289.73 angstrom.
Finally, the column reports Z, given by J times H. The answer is 0.093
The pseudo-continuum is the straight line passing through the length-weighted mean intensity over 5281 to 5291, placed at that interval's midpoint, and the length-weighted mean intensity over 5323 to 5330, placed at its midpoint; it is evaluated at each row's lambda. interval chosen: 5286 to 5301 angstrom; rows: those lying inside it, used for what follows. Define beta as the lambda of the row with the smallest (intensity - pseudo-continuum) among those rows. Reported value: 5292.17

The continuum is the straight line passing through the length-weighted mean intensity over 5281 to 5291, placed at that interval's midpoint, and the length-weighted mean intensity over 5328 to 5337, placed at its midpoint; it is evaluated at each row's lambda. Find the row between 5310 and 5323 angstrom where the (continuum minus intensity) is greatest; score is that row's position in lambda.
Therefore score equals 5321.50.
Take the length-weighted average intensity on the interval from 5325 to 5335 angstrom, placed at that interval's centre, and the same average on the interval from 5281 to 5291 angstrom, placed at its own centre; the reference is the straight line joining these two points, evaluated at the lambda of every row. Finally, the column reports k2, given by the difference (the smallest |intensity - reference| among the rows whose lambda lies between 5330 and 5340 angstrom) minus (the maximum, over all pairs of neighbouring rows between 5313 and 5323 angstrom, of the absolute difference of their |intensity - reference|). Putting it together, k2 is -0.8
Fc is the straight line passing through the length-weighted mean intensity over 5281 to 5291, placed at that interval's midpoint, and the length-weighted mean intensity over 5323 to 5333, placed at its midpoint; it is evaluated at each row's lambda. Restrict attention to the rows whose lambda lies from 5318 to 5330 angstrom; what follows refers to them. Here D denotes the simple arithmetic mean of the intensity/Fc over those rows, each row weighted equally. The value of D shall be 0.99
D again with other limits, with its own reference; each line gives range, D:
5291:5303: 1.02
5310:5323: 1.03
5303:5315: 1.00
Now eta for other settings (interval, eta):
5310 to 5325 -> 10.7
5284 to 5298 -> 10.8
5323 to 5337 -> 11.4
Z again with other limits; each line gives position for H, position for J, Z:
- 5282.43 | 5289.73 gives 0.090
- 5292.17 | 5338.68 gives 0.096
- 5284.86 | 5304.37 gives 0.093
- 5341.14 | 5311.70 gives 0.090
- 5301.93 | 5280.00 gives 0.093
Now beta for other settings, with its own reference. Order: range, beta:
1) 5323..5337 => 5333.77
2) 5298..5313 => 5309.26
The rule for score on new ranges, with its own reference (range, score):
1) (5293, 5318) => 5309.26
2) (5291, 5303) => 5292.17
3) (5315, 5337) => 5333.77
